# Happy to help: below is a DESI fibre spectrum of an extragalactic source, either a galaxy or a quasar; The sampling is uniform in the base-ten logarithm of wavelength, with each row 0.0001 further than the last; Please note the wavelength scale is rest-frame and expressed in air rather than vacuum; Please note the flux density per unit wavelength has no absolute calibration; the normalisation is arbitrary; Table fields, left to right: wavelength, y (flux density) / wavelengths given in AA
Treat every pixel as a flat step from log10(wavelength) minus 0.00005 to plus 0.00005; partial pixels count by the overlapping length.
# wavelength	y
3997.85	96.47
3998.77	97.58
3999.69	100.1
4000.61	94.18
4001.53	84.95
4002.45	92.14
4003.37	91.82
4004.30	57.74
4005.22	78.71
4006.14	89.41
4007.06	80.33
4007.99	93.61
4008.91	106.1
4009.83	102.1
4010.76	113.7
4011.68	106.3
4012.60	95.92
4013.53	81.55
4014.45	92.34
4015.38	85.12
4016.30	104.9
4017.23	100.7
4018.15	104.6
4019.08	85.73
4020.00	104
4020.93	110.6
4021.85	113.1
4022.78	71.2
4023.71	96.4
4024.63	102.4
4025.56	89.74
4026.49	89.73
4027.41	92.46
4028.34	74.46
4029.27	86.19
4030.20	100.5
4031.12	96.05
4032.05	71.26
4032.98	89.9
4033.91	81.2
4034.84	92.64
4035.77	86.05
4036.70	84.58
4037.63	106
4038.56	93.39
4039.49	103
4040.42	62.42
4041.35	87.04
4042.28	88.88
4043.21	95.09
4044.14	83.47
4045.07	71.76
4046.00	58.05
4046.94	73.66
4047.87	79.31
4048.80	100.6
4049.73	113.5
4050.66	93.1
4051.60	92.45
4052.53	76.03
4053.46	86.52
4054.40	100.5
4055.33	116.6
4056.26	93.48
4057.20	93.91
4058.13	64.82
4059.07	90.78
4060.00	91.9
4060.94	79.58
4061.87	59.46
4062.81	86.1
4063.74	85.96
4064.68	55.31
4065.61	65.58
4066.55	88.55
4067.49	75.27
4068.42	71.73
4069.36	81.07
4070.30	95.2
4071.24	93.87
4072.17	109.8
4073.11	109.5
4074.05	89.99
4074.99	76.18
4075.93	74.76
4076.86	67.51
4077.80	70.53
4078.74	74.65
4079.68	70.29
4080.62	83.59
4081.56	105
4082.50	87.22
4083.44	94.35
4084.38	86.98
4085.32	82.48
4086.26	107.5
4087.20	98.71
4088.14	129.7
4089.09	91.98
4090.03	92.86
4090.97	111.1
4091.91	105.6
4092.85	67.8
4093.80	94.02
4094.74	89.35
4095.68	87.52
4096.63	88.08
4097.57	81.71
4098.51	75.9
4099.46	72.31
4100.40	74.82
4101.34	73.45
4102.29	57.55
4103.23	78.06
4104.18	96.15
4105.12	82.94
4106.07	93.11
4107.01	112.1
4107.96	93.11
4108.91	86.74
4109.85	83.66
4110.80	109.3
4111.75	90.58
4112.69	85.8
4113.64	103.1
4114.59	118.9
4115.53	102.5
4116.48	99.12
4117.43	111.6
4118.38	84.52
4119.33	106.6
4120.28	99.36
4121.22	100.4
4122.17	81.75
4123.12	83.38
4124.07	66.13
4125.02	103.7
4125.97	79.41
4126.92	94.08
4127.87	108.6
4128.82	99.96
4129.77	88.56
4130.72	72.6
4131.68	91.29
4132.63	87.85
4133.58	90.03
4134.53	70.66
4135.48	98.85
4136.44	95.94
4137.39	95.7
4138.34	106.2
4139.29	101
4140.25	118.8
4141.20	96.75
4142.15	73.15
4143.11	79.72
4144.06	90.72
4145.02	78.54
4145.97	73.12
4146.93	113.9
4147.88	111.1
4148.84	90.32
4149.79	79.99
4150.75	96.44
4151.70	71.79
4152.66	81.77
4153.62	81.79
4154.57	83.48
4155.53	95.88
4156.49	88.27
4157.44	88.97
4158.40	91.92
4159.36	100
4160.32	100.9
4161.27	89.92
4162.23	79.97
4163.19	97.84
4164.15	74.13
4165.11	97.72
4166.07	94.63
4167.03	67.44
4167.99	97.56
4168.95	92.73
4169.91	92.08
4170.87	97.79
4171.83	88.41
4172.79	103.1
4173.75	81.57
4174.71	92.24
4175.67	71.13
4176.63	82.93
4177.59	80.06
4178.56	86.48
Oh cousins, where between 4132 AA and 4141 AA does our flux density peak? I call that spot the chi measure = 4140.25 AA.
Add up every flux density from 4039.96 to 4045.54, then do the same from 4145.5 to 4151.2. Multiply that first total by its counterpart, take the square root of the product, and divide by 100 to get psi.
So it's 5.25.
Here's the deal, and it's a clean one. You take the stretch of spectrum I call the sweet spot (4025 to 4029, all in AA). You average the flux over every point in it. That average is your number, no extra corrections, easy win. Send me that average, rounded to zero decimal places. 87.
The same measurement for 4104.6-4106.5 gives 88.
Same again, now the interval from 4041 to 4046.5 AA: 81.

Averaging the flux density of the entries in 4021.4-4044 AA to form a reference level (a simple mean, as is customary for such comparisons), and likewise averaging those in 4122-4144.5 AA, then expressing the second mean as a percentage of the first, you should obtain 101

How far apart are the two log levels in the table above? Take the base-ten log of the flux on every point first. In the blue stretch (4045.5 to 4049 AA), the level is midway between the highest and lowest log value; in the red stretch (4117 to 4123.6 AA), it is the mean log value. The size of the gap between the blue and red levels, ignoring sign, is 0.093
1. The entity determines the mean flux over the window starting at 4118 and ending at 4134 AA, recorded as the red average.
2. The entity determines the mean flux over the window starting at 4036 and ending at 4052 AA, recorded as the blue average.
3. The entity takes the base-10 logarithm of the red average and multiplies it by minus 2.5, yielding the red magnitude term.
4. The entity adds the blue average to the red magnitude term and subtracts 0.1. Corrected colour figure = 82.4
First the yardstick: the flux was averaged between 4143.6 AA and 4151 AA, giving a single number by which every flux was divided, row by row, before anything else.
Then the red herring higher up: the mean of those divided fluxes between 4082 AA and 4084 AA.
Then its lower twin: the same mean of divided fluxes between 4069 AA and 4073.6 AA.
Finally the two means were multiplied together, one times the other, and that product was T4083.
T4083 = 1.06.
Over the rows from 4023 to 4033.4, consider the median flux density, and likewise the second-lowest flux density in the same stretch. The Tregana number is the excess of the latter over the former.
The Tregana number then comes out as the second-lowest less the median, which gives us -15.4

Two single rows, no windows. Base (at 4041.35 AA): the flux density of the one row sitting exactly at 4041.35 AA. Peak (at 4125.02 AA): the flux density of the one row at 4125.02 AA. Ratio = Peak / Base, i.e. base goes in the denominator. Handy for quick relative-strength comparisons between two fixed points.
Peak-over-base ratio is 1.2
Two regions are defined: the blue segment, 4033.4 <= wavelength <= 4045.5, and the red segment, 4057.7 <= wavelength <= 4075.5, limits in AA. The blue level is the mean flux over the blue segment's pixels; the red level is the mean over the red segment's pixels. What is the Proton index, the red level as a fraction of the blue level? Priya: 0.95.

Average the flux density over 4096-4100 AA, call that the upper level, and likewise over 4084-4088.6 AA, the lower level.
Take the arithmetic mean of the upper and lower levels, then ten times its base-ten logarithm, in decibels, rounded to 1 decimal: 19.6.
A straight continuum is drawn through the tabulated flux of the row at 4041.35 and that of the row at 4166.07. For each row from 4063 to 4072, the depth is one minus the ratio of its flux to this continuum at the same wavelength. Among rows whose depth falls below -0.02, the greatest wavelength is 4071.24 AA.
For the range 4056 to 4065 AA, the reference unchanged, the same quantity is 4060.00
